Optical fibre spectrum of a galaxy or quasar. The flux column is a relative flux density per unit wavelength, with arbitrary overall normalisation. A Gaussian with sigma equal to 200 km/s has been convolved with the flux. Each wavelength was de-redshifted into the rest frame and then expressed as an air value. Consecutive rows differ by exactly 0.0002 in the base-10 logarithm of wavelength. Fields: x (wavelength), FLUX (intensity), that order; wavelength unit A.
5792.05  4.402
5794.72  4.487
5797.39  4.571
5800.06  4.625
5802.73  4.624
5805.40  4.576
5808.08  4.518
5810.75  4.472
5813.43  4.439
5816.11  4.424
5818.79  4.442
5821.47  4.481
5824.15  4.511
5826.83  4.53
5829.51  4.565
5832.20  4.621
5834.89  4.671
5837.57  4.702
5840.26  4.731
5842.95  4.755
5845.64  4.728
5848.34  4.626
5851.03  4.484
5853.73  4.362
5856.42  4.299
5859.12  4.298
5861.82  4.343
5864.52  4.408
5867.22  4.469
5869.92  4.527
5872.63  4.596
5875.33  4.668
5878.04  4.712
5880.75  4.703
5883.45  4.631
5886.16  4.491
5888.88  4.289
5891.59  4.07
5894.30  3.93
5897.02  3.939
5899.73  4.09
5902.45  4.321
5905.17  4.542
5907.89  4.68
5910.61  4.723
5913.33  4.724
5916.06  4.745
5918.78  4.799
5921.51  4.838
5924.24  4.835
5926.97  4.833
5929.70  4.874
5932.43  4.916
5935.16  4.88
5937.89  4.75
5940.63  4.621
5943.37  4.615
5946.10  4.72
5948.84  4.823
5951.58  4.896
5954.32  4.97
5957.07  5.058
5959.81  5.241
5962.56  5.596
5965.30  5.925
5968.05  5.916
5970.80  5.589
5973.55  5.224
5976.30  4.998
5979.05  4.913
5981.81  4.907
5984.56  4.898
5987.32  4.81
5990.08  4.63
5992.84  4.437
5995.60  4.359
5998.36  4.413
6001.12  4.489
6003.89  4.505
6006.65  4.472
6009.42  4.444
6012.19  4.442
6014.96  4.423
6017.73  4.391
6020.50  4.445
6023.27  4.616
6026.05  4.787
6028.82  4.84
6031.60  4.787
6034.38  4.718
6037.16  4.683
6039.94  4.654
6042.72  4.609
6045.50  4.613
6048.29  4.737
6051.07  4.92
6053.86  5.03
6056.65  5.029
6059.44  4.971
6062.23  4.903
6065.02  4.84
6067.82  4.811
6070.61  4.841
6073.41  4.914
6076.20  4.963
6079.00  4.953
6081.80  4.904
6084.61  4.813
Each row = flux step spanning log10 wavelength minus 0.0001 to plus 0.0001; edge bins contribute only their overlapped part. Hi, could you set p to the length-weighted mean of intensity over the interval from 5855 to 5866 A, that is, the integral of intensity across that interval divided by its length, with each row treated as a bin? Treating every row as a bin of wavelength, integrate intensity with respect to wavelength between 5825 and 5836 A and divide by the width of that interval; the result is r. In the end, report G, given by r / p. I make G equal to 1.06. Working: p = 4.3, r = 4.59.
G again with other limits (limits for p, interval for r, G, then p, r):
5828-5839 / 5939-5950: 1.01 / 4.6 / 4.69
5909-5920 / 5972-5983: 1.06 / 4.7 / 5.02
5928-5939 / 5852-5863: 0.89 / 4.9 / 4.33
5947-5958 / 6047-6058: 1.00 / 4.9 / 4.93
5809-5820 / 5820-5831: 1.02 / 4.4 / 4.52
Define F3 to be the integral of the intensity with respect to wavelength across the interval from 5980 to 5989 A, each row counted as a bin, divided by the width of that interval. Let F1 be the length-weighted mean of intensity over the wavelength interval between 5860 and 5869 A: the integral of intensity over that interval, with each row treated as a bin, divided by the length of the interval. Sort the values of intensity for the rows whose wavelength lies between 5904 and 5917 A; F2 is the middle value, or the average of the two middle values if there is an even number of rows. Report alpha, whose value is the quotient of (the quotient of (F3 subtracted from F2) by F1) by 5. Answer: -0.006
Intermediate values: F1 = 4.4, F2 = 4.72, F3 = 4.9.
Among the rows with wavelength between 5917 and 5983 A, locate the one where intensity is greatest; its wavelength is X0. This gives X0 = 5965.30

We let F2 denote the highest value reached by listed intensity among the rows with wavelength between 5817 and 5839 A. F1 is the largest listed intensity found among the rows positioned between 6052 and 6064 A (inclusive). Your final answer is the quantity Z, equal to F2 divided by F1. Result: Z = 0.935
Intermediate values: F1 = 5.03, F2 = 4.702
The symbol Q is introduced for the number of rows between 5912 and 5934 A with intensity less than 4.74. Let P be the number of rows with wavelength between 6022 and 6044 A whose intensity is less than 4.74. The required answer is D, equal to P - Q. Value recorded 4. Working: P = 5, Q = 1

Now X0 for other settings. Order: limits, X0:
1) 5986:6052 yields 6051.07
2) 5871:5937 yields 5932.43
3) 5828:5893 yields 5842.95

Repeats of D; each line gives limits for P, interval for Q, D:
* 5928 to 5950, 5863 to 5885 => -5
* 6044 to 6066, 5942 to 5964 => 0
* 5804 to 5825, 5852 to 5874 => 0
